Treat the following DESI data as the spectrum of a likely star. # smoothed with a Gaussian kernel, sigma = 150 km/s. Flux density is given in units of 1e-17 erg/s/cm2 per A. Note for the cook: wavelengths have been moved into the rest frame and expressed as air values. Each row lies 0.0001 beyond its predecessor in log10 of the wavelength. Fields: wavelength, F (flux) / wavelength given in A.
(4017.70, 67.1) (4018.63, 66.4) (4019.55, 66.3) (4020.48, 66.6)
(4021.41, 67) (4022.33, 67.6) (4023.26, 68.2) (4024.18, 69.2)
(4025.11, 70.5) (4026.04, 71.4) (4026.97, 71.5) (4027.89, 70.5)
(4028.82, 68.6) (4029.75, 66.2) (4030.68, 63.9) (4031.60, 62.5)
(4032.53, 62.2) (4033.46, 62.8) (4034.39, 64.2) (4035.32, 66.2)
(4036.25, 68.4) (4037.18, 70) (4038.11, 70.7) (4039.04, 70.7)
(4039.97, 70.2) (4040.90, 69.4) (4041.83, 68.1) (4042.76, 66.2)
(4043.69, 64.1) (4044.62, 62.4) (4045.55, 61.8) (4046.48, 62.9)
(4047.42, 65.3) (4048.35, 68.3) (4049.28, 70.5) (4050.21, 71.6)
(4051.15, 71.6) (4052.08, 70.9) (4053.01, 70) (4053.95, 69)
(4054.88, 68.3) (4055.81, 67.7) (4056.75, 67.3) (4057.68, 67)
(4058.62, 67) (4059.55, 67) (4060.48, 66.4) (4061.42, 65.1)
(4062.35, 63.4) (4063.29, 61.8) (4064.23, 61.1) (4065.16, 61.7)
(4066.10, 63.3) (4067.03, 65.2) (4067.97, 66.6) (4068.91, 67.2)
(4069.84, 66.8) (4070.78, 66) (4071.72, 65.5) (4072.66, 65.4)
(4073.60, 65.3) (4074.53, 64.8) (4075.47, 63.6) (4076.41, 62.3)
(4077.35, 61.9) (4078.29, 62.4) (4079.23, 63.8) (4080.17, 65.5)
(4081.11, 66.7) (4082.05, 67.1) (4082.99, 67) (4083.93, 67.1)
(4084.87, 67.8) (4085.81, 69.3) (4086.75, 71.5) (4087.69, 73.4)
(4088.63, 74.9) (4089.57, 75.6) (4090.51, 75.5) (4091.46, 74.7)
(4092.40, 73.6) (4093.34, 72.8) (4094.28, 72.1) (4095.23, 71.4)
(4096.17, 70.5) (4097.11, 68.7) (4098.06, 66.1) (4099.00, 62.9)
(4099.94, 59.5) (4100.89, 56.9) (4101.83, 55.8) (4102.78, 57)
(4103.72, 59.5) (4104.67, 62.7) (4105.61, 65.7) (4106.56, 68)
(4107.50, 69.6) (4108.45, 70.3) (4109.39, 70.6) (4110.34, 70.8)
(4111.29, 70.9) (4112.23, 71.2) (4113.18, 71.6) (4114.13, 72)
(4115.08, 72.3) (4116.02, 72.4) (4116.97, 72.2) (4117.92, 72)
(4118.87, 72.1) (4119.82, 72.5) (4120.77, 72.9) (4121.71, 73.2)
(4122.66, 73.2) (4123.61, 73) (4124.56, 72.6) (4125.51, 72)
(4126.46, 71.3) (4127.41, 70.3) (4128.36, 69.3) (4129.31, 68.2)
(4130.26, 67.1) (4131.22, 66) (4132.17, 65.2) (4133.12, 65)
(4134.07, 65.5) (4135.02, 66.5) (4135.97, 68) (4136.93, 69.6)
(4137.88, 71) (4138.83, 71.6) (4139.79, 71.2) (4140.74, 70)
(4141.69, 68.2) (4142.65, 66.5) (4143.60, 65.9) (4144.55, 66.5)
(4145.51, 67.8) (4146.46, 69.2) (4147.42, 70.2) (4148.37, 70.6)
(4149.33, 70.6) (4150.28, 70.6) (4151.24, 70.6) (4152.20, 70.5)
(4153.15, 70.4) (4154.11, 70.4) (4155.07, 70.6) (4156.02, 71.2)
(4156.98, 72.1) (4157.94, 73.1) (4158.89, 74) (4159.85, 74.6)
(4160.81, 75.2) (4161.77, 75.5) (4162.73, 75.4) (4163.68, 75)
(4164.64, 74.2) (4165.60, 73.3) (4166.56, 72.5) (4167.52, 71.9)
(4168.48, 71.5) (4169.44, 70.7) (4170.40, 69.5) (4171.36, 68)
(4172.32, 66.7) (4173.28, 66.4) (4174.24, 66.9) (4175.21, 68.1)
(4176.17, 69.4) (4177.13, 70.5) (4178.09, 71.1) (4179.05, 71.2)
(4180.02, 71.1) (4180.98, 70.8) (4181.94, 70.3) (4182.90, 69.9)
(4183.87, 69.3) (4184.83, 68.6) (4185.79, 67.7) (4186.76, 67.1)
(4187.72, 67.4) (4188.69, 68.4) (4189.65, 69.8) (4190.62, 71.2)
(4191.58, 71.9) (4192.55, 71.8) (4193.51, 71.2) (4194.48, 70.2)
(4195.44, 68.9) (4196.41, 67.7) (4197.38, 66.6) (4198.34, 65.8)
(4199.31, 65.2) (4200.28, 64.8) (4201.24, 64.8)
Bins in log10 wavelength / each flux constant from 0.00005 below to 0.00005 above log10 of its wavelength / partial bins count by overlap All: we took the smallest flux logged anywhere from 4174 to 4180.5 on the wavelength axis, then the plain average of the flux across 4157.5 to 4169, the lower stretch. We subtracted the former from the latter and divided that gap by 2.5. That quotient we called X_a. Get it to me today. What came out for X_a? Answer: 2.8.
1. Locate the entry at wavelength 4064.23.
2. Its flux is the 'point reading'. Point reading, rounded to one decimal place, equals 61.1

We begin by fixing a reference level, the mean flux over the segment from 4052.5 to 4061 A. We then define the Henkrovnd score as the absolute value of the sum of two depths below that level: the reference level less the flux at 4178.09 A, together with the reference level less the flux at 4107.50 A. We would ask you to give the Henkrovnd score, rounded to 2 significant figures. 5.2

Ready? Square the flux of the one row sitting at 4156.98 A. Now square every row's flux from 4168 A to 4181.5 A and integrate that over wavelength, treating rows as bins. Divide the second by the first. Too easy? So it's 12.5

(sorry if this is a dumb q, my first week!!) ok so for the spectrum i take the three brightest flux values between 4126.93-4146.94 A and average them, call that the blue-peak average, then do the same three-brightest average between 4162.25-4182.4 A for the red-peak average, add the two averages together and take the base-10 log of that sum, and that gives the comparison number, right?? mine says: 2.16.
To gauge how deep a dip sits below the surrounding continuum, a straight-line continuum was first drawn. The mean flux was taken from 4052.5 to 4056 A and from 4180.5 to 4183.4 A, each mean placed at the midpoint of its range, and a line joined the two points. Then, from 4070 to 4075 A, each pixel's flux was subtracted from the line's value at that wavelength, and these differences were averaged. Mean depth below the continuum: 3.6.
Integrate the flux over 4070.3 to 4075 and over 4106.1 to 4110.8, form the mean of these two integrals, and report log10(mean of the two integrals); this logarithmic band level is 2.50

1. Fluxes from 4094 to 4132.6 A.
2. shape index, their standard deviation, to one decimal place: 4.9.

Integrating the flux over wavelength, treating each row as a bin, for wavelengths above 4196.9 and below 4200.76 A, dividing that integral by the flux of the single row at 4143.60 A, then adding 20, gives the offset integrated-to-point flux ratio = 23.8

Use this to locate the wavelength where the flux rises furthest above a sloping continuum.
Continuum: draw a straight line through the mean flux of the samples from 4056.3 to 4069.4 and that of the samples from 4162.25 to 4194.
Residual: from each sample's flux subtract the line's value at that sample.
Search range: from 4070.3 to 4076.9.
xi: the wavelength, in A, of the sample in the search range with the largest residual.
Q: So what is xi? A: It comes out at 4070.78 A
